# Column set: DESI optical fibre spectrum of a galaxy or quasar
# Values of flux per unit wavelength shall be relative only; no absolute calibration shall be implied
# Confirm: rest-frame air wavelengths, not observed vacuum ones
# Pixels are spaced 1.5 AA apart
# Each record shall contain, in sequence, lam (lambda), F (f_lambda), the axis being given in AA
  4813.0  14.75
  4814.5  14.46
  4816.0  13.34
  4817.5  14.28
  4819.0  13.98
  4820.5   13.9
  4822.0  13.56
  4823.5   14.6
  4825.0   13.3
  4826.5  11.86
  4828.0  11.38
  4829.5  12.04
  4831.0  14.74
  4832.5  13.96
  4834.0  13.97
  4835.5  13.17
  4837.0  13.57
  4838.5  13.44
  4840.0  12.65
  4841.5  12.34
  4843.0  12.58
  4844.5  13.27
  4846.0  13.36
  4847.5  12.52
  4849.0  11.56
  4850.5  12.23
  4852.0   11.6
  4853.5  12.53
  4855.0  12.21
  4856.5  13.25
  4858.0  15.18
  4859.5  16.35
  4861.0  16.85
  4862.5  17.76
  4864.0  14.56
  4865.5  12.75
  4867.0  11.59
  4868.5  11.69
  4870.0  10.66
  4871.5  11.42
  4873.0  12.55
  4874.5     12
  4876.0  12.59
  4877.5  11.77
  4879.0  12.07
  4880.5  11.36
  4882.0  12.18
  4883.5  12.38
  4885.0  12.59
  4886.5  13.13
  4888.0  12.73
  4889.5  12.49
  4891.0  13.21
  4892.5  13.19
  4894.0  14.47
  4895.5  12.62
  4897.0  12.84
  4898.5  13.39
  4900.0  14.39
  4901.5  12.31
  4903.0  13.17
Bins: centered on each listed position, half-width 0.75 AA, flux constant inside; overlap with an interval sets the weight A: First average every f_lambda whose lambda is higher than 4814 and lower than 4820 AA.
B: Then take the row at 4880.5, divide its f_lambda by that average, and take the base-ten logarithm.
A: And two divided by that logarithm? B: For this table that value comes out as -22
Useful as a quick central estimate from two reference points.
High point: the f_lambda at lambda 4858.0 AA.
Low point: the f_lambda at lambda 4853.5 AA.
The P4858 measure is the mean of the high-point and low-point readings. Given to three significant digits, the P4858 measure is 13.9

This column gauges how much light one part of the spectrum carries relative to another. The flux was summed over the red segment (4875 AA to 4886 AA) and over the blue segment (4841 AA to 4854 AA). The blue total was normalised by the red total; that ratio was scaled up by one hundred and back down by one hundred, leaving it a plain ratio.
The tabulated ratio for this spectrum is 1.3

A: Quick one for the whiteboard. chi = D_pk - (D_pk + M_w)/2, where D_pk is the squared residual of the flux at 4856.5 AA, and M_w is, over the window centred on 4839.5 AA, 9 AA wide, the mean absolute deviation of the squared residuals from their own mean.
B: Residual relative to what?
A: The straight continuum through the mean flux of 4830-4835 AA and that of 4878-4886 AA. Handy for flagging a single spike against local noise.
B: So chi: -0.3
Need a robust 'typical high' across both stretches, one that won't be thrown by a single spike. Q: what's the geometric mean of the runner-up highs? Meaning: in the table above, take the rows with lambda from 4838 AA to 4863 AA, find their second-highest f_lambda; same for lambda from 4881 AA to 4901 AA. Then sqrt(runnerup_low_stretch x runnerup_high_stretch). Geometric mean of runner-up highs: 15.6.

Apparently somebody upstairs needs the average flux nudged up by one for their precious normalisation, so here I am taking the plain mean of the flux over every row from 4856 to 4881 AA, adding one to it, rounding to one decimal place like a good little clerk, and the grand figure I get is 14.2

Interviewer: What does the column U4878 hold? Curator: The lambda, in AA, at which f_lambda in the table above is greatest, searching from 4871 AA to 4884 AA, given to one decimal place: 4876.0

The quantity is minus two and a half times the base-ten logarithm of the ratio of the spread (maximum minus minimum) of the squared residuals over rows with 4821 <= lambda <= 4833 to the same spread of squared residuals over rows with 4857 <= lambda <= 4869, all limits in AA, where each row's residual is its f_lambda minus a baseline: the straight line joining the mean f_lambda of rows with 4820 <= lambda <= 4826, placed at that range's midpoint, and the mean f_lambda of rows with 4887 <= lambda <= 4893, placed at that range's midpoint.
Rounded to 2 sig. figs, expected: 1.4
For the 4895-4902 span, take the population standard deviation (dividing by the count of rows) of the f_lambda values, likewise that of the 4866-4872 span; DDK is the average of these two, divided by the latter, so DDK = 1.4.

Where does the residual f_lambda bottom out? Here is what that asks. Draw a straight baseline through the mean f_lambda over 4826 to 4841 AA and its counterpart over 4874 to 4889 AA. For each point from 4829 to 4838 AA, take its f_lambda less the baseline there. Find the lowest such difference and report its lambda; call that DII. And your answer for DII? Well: 4829.5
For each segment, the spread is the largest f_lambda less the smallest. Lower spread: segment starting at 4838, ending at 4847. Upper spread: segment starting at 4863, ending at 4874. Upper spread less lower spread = 2.8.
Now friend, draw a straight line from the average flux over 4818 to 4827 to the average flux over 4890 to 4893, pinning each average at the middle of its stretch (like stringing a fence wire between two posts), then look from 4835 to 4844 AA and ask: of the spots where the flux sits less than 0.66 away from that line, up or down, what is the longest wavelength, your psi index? 4838.5 AA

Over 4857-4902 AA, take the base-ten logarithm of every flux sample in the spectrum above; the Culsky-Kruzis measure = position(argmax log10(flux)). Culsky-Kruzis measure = 4862.5 AA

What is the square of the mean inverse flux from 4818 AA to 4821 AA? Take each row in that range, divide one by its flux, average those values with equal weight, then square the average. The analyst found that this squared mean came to 0.0051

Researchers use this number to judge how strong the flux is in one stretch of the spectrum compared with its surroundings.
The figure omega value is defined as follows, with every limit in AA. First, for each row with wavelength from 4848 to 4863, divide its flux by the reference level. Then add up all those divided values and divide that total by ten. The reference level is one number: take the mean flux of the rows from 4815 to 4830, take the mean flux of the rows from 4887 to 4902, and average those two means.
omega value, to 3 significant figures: 1.06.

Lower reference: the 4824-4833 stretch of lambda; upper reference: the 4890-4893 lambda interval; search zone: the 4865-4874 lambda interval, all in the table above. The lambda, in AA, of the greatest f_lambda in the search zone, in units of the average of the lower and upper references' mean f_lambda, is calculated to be 4865.5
